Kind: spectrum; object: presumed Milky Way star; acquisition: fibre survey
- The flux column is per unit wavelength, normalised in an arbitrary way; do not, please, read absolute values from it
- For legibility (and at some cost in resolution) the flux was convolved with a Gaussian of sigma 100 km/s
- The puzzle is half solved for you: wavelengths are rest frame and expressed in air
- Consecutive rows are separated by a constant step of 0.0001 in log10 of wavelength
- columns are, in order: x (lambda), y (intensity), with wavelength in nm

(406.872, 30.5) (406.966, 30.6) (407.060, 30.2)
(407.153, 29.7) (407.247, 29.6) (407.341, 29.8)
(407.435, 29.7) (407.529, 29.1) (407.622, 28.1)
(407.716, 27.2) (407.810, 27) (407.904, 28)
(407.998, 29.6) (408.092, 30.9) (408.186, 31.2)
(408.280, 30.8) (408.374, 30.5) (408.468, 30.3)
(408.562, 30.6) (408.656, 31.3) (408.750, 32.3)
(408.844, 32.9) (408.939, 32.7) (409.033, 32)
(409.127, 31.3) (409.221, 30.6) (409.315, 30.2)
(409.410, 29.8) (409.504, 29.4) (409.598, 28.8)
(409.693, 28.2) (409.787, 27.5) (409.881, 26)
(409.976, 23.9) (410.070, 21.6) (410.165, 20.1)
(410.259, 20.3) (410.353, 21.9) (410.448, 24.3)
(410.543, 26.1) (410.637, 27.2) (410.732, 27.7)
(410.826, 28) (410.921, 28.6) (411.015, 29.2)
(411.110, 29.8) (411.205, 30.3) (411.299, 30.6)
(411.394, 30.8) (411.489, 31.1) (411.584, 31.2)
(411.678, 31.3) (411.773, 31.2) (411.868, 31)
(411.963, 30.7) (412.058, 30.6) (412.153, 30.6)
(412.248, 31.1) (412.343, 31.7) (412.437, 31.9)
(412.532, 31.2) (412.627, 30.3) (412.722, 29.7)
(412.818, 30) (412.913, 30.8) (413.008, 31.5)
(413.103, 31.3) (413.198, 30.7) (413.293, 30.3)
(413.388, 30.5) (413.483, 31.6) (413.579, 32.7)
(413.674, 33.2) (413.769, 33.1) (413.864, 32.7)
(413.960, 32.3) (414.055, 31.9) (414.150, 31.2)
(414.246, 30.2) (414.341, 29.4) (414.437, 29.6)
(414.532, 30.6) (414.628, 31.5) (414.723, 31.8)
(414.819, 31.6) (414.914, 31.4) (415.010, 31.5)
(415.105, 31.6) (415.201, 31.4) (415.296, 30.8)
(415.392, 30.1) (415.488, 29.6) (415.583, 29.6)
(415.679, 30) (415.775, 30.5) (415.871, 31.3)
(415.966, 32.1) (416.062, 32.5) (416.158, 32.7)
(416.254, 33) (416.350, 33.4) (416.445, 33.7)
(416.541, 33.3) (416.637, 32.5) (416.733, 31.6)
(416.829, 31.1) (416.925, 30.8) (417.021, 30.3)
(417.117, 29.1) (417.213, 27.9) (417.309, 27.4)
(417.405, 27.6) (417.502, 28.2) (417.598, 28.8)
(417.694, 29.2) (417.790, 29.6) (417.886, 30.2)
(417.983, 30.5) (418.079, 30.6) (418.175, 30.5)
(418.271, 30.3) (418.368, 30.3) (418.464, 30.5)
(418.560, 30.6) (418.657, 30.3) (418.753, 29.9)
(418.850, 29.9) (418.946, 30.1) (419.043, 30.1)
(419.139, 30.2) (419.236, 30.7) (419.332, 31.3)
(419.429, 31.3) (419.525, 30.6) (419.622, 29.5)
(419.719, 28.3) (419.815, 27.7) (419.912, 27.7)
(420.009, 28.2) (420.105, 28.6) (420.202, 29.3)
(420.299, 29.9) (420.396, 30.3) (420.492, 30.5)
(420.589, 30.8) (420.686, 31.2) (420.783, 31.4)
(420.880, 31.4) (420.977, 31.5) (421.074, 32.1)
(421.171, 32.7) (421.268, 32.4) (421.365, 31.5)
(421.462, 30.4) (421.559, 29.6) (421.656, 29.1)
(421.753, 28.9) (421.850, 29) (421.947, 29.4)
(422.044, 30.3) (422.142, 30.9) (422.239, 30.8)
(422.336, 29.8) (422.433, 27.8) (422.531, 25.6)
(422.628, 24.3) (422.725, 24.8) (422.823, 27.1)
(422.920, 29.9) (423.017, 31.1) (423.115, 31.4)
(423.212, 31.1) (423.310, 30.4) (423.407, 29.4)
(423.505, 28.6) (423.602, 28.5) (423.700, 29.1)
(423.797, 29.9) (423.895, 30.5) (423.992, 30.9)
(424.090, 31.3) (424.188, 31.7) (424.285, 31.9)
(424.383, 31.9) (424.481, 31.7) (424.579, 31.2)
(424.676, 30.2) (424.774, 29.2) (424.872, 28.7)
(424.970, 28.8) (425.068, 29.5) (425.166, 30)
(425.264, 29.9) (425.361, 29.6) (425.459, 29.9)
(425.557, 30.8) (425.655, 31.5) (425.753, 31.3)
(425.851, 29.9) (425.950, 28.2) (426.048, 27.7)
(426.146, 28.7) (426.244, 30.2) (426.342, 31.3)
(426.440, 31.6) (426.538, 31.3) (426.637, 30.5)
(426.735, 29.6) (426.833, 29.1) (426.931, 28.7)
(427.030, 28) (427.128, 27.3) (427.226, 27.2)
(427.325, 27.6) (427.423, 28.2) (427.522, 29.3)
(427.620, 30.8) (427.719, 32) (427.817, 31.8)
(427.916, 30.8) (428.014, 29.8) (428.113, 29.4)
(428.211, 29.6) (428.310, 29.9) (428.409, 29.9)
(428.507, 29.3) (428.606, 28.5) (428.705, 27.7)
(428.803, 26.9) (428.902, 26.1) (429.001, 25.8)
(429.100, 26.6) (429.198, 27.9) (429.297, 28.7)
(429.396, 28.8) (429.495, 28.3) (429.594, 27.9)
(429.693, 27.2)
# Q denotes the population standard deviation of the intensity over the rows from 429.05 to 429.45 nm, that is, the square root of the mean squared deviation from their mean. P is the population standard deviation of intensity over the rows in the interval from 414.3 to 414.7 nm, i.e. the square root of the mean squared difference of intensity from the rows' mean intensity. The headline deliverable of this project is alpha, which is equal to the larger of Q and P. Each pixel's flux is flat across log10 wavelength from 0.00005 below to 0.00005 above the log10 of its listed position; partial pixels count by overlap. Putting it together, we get 0.9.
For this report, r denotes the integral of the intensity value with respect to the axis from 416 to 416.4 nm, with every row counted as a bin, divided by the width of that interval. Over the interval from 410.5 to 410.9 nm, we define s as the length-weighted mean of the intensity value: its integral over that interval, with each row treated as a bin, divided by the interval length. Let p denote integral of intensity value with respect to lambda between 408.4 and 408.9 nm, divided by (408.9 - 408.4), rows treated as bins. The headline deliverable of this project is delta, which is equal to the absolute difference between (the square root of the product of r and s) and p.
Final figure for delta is 1.4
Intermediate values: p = 31.4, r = 32.9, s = 27.4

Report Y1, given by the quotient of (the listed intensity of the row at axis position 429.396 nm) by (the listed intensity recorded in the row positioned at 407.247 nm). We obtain 0.97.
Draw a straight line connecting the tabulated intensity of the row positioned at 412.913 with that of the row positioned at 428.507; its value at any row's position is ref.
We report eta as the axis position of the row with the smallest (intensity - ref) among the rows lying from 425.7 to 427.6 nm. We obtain 427.226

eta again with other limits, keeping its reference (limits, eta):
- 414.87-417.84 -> 417.309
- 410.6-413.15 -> 410.637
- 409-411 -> 410.165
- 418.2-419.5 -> 418.753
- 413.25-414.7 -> 414.341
